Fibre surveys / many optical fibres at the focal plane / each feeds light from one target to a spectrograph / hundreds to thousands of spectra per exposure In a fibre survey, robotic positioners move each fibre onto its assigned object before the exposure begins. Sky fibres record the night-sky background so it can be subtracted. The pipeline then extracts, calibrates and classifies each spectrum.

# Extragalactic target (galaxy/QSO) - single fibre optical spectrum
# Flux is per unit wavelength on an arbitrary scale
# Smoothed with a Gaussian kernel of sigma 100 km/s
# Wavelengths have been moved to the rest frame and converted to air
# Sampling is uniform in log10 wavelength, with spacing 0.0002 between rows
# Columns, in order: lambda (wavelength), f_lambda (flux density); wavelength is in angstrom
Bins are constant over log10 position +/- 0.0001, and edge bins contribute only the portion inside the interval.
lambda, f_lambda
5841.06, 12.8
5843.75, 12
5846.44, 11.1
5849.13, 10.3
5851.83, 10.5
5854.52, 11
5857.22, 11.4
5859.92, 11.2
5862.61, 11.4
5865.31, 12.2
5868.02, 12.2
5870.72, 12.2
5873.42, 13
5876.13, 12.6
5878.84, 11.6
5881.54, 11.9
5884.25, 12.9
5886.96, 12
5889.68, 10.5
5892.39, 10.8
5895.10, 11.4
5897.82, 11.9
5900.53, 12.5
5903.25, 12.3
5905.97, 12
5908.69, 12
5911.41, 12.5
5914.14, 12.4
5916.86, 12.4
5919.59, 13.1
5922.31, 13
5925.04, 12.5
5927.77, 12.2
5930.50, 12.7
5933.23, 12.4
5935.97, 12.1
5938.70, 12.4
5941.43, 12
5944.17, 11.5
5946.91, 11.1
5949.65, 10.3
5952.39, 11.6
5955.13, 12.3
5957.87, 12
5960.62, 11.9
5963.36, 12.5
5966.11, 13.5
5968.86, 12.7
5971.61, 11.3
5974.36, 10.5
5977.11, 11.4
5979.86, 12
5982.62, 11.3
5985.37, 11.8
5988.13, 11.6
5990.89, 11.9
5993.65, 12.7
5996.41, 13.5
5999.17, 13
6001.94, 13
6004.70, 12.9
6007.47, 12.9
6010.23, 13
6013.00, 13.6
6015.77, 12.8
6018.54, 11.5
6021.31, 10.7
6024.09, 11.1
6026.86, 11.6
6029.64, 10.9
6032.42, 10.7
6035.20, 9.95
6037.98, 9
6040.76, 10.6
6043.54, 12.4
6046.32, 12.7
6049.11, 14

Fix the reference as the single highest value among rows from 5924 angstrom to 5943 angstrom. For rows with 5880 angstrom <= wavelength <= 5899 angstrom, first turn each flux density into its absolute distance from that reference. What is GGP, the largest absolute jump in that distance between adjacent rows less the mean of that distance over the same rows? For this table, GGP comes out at 0.4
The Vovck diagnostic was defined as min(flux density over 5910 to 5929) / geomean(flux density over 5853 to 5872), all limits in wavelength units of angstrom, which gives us 1.05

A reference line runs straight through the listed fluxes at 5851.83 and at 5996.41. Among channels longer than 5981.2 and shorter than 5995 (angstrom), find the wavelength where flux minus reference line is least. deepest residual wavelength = 5982.62 angstrom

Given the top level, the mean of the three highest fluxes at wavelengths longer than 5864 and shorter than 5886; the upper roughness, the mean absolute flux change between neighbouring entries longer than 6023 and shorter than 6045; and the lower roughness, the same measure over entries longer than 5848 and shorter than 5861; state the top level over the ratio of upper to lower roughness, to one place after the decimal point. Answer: 4.5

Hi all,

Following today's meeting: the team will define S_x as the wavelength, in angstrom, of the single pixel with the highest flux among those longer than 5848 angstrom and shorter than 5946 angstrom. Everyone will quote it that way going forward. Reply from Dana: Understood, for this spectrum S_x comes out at 5919.59 angstrom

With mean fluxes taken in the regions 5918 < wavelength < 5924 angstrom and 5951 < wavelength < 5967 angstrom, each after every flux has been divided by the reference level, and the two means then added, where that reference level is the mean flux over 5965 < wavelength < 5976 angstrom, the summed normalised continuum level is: 2.11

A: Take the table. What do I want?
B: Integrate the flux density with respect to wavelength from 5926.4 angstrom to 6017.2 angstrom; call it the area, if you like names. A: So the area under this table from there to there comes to 1107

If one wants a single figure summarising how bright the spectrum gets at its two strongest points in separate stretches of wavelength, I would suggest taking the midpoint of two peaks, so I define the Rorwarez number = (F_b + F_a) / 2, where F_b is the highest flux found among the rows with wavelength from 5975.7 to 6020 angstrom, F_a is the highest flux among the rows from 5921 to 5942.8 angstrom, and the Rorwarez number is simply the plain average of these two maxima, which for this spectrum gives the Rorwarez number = 13.3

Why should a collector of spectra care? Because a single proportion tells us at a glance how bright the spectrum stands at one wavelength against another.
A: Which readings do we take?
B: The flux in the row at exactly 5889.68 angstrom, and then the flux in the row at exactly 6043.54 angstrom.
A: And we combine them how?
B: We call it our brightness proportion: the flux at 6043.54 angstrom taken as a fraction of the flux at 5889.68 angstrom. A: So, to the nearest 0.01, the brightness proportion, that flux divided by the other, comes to 1.18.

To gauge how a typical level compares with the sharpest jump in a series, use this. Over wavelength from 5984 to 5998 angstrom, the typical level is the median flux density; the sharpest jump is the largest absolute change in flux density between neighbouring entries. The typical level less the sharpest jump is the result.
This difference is 11.1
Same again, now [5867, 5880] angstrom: 11.2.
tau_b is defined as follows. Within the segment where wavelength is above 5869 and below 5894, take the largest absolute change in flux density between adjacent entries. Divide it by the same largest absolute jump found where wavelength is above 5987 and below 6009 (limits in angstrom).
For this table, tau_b 1.9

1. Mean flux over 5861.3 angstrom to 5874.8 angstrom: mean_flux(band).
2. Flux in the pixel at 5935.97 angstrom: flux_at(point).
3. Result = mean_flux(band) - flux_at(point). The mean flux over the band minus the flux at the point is 0.1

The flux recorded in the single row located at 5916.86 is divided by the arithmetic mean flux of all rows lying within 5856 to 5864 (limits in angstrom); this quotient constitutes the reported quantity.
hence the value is 1.09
